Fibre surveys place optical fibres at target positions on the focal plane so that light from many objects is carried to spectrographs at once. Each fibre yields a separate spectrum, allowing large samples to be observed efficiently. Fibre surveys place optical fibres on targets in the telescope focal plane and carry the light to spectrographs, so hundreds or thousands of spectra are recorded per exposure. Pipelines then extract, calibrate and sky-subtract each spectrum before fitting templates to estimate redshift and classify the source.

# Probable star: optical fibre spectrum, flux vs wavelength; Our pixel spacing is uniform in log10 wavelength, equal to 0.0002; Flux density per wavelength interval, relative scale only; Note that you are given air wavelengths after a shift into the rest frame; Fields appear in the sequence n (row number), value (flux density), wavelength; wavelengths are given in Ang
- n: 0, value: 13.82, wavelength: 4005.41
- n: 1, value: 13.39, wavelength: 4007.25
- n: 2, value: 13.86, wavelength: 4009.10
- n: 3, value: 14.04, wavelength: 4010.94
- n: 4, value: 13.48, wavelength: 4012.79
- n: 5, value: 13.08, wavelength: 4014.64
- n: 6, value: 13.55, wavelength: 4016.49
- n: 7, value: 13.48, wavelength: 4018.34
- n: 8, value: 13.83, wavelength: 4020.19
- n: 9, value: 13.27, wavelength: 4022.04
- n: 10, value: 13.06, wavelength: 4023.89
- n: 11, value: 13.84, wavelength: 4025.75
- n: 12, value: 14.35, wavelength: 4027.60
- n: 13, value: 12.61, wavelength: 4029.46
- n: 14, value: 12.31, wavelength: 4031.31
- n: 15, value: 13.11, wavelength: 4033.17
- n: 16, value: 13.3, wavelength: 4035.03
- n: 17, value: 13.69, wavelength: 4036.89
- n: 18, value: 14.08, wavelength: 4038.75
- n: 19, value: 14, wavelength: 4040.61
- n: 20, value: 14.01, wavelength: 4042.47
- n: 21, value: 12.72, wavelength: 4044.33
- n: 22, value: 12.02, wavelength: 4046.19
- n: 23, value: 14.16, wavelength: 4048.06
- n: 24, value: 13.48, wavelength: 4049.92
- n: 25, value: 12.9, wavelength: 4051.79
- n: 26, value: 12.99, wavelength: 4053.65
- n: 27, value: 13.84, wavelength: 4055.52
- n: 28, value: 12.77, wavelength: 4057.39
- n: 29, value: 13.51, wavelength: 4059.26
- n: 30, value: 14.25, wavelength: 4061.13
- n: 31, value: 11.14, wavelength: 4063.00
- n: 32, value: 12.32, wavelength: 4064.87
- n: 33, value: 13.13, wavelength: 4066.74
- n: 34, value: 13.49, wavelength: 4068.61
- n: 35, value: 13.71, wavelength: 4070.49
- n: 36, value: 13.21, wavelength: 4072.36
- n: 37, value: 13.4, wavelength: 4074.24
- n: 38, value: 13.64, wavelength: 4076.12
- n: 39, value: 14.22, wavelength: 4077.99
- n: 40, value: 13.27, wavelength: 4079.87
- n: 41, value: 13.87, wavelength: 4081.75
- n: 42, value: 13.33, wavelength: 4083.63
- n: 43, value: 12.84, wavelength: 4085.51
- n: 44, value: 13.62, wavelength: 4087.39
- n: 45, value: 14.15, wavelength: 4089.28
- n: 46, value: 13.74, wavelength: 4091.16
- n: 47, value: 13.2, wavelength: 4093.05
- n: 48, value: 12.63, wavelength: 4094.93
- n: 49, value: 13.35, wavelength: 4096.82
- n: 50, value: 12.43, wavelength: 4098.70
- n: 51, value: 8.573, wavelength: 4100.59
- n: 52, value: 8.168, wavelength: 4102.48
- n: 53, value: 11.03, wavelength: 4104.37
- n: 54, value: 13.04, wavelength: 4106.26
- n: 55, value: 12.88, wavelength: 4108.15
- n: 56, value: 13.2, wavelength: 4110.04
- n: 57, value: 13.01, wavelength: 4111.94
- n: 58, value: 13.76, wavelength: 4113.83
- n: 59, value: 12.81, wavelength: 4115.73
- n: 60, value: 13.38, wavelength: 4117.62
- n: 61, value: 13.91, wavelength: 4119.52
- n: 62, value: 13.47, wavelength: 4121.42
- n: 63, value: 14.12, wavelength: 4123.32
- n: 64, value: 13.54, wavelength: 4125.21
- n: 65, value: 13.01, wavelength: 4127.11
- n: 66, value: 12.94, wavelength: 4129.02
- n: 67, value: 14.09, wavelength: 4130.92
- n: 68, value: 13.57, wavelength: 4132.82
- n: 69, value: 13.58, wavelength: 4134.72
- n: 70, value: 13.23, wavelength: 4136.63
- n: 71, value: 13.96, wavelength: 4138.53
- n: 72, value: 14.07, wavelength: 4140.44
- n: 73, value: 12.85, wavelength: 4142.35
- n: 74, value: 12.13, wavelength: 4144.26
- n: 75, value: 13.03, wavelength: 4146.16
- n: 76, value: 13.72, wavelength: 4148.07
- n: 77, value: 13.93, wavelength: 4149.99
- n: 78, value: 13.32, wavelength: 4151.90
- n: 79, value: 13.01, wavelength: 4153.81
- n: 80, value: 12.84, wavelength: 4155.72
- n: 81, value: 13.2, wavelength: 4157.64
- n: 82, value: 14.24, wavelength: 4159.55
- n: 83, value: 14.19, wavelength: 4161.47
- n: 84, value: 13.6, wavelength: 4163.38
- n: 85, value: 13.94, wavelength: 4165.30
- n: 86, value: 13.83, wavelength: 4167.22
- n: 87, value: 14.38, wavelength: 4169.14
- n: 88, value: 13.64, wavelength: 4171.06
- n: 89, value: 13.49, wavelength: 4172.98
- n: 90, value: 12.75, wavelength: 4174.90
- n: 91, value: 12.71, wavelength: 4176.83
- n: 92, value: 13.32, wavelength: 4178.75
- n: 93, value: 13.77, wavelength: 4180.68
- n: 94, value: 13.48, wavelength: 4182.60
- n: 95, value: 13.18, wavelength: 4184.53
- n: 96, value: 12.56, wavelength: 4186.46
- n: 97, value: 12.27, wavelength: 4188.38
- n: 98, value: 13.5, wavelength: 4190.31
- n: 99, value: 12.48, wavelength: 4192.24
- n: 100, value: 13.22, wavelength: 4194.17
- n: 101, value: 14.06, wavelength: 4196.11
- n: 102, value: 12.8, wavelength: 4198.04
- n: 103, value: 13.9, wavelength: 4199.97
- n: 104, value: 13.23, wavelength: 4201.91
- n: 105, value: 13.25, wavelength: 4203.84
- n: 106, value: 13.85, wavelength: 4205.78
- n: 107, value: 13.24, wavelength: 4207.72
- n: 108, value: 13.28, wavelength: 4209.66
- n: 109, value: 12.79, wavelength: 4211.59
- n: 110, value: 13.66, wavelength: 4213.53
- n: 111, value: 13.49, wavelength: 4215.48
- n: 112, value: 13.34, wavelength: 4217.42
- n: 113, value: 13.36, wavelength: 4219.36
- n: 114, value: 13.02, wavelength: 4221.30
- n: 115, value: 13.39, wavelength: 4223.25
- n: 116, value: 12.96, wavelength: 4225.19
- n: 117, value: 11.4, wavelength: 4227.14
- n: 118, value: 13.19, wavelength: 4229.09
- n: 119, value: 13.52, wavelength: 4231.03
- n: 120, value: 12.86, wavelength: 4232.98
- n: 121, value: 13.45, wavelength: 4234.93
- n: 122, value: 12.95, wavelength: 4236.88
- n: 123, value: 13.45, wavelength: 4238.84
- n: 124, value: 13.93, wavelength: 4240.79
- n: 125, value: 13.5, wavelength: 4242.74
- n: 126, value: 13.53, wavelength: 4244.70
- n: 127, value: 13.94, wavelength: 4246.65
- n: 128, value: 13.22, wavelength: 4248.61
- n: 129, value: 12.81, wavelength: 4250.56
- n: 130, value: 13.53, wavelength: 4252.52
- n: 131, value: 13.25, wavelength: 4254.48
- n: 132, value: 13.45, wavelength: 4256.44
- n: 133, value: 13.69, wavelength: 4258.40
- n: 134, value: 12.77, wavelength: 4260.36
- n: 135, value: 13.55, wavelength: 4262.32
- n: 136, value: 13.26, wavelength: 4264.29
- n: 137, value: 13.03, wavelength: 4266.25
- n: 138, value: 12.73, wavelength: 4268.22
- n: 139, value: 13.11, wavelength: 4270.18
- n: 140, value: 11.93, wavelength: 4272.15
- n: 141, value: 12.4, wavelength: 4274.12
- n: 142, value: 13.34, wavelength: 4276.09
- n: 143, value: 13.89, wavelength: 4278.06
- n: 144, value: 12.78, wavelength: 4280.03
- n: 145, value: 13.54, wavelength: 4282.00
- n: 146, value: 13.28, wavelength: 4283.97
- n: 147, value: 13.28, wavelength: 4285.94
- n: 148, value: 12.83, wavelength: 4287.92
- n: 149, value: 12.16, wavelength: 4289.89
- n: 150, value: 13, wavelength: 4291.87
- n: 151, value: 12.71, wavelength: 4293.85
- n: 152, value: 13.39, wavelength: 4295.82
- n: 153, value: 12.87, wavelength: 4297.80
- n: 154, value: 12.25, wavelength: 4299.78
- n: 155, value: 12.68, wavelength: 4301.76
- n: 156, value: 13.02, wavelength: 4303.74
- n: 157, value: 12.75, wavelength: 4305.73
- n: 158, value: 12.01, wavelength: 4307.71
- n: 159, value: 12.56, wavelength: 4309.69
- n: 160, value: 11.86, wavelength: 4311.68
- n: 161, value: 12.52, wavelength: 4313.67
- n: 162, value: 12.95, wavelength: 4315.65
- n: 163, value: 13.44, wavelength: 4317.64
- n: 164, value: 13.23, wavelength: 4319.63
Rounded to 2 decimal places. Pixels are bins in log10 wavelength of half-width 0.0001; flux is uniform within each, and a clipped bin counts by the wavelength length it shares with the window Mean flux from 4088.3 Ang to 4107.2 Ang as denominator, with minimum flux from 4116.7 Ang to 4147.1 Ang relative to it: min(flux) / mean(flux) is 1.01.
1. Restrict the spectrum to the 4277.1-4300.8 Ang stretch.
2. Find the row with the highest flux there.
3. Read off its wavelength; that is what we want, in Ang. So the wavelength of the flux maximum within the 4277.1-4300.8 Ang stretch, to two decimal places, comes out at 4278.06 Ang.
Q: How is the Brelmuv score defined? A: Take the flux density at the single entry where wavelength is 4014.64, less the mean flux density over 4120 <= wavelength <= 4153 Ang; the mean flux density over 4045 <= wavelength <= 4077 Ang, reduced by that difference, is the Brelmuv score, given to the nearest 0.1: 13.5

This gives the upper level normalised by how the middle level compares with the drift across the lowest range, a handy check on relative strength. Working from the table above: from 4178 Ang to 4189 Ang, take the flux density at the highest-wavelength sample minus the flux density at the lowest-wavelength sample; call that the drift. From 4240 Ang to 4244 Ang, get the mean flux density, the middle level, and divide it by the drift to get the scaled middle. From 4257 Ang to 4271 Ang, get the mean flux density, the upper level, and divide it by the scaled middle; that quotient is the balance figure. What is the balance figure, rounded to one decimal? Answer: -1.0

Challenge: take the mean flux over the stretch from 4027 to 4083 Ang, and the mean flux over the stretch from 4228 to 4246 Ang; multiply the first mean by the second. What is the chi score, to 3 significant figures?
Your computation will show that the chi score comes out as 178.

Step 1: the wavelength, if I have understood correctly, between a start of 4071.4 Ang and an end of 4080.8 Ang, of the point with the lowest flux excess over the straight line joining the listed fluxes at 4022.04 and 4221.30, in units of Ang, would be 4072.36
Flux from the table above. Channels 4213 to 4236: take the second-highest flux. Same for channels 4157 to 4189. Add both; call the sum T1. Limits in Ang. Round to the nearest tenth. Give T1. 27.8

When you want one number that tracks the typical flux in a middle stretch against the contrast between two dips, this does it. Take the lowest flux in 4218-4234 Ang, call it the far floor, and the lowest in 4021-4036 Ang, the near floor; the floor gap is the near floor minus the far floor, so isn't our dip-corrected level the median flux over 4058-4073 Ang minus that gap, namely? 12.4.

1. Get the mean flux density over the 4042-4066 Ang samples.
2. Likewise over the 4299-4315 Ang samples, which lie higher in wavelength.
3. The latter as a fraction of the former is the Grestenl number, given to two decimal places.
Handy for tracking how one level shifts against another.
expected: 0.95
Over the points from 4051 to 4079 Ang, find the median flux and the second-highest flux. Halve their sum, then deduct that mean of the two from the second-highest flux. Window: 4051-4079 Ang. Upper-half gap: 0.41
